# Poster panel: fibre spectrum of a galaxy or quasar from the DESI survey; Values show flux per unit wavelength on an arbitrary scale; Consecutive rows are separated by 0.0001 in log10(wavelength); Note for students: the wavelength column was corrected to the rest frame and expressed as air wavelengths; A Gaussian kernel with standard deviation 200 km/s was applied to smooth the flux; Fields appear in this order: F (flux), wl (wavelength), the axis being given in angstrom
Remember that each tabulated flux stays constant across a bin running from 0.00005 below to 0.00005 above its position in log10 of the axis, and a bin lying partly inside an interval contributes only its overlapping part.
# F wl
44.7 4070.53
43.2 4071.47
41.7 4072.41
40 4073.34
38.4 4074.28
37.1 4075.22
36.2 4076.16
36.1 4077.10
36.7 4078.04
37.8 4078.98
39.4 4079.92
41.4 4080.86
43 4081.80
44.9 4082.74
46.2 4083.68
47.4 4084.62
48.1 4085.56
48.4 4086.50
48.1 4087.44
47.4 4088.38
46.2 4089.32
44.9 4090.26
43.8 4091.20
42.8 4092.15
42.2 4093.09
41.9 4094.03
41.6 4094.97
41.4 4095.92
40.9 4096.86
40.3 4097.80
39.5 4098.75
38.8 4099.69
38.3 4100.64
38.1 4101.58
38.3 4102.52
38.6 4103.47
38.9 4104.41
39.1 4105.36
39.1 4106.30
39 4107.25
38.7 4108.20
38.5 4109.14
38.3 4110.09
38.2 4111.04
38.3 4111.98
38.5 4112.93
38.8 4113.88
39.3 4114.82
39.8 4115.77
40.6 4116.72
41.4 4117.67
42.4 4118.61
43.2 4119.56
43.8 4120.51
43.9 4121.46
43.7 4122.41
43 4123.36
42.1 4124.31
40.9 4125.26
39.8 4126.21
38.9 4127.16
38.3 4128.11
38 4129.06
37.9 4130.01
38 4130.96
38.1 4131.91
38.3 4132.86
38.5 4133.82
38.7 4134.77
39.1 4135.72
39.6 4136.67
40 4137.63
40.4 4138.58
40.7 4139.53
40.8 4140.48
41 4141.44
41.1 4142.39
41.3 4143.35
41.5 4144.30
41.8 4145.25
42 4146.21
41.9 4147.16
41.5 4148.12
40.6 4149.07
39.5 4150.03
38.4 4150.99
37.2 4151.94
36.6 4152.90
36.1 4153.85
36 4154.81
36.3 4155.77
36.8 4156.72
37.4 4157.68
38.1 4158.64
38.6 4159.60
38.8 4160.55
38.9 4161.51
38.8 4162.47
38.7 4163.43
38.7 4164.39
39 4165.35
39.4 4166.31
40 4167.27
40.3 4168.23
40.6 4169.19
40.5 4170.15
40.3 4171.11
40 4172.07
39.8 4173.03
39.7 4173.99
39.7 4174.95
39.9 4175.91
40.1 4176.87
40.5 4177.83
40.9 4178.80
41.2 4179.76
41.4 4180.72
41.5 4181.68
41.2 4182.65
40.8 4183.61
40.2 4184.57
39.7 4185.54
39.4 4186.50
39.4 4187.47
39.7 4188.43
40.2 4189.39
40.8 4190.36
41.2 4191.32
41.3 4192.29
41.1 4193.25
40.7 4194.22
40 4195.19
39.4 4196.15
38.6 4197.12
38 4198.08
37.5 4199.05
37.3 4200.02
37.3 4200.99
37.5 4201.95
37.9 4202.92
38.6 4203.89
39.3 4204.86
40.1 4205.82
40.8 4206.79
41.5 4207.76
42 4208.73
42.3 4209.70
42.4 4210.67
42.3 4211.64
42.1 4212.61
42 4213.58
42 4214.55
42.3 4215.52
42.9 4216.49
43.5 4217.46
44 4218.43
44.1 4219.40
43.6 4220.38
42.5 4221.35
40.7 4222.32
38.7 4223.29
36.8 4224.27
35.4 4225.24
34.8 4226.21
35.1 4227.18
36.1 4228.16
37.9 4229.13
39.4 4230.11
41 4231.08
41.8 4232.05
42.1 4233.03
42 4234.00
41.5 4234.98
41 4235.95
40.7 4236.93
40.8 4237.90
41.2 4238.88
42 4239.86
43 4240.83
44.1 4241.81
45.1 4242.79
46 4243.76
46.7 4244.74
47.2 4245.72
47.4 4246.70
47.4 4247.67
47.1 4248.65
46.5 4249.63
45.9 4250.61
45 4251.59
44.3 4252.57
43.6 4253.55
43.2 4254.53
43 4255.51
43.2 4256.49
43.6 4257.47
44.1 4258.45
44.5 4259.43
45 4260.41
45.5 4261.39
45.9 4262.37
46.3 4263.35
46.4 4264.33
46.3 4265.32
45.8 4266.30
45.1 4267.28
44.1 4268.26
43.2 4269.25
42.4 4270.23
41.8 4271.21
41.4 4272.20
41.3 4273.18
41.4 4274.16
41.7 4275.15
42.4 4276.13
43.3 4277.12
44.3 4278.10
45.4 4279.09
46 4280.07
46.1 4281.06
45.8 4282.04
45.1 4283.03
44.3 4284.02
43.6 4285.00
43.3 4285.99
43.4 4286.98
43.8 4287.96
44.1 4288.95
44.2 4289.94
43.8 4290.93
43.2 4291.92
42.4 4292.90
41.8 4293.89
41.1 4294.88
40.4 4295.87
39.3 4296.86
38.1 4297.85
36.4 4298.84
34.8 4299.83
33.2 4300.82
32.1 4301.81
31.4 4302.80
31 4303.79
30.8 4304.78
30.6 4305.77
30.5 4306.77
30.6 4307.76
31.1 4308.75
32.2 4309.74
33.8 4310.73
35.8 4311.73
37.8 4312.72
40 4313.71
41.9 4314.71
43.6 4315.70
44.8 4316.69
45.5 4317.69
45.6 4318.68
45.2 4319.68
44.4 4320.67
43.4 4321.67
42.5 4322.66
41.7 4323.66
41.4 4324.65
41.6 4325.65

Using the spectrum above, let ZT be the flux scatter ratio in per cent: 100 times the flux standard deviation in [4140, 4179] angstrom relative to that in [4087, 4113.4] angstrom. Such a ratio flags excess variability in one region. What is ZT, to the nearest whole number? 56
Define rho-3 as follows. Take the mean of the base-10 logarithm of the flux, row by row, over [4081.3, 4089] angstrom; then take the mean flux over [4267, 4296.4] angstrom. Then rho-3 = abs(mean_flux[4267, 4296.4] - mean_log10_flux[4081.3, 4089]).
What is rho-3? 41.7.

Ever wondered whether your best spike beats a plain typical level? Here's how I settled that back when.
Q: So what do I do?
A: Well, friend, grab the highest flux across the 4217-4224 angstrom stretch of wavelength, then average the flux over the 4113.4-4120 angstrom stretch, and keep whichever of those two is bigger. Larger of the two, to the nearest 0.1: 44.1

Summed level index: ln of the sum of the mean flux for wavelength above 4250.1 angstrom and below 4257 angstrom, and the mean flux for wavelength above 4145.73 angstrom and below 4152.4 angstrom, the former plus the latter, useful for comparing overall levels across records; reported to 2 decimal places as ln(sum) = 4.43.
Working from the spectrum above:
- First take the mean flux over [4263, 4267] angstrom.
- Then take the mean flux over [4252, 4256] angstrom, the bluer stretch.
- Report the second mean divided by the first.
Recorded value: 0.94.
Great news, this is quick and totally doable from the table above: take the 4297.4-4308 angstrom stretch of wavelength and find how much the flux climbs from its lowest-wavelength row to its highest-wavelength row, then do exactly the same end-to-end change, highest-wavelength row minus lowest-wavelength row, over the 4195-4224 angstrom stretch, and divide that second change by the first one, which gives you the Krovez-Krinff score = 0.2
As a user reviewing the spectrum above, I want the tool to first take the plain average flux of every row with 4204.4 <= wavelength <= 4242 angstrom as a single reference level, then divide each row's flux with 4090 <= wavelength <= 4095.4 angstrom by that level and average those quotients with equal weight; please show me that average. 1.05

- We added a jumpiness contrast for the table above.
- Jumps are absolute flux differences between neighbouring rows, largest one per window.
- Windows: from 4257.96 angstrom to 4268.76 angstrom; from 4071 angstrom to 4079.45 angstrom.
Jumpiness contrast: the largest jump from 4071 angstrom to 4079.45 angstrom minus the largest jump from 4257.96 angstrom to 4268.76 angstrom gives 0.7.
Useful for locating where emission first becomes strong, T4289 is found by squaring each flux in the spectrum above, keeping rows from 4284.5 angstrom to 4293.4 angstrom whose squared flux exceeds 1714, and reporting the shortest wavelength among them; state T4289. 4285.00 angstrom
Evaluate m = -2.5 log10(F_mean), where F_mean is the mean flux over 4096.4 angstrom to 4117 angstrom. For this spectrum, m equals -3.98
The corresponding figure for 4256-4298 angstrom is -4.10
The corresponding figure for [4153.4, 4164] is -3.94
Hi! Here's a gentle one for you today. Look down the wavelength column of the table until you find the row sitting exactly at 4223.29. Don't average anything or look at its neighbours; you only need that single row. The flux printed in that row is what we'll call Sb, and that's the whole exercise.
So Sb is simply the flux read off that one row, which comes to 38.7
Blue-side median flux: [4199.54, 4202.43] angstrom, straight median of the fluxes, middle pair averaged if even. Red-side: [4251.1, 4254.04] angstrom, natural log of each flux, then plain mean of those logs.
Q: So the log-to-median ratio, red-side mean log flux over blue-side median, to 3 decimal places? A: 0.102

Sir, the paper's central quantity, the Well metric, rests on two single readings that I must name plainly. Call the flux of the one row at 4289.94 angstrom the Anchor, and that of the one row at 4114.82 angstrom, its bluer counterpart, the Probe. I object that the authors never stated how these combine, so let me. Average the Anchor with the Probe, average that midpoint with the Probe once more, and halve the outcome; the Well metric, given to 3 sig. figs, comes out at 20.3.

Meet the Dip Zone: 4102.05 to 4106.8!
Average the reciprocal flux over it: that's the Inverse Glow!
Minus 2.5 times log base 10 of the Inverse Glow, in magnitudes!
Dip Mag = 3.97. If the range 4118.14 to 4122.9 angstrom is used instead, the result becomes 4.09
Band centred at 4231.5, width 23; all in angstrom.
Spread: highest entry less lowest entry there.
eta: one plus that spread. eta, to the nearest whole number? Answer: 11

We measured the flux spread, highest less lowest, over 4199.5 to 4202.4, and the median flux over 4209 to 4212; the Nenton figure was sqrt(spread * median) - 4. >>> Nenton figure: -1.1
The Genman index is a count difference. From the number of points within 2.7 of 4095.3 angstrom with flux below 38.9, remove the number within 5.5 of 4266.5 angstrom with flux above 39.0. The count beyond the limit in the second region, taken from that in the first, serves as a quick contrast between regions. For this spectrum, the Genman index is -11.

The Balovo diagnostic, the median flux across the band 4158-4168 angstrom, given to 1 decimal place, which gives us 38.8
